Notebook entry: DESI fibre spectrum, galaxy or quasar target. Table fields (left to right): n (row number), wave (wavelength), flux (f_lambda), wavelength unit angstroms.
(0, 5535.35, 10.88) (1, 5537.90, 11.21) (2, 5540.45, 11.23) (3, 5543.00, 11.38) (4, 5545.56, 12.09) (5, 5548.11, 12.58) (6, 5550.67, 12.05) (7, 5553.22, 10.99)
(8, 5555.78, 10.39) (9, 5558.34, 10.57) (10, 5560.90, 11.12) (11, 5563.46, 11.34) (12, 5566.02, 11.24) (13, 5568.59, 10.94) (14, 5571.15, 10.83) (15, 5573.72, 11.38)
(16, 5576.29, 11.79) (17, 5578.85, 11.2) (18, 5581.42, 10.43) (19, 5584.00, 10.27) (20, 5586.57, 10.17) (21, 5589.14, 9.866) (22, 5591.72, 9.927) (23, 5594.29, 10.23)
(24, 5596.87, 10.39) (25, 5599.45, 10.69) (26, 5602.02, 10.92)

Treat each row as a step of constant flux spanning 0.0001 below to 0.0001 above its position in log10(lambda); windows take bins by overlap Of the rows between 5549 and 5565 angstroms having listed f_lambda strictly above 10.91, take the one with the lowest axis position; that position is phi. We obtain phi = 5550.67 angstroms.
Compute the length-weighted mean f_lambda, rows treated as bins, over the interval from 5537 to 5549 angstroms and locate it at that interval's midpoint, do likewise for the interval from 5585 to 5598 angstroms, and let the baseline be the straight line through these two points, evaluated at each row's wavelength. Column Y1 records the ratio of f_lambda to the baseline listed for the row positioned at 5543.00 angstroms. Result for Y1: 0.97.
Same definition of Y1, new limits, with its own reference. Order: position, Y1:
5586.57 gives 0.99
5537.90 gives 0.95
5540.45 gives 0.95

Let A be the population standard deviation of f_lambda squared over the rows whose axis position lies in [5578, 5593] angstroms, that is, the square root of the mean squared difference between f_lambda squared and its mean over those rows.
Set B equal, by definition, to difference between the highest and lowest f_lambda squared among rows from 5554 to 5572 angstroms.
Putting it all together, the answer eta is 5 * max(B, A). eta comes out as 103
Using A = 9.3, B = 21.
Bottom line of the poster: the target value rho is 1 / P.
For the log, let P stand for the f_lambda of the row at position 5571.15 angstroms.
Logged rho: 0.092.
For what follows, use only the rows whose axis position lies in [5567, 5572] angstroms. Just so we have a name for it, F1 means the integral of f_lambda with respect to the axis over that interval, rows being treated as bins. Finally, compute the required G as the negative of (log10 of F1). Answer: -1.74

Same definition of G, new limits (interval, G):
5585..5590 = -1.70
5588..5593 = -1.69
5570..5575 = -1.74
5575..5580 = -1.76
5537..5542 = -1.75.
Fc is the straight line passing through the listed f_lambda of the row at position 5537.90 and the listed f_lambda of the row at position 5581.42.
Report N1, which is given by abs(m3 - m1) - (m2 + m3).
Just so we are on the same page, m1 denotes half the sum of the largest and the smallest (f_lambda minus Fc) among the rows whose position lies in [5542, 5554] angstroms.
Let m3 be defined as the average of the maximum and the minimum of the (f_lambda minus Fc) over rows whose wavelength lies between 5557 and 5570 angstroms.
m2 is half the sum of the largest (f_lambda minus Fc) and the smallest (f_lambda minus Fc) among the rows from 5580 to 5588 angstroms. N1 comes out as 0.57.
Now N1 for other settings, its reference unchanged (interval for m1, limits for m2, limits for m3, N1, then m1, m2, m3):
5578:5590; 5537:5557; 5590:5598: -0.30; 0.1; 0.53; -0.04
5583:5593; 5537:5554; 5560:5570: -0.51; -0.3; 0.78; 0.43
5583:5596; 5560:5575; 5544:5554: -0.32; -0.2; 0.51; 0.80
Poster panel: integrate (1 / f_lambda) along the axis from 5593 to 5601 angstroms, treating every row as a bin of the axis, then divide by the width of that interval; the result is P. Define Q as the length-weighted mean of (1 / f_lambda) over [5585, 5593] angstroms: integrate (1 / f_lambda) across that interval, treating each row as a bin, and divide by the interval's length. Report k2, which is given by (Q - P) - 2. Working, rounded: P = 0.096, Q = 0.100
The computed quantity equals -1.996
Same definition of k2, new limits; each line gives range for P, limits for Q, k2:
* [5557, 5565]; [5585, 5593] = -1.991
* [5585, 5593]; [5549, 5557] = -2.011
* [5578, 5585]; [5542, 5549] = -2.011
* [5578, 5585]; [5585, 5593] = -1.994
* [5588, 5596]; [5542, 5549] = -2.016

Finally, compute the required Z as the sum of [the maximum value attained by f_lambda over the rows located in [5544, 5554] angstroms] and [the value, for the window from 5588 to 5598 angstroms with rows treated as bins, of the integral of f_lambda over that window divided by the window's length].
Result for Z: 22.7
